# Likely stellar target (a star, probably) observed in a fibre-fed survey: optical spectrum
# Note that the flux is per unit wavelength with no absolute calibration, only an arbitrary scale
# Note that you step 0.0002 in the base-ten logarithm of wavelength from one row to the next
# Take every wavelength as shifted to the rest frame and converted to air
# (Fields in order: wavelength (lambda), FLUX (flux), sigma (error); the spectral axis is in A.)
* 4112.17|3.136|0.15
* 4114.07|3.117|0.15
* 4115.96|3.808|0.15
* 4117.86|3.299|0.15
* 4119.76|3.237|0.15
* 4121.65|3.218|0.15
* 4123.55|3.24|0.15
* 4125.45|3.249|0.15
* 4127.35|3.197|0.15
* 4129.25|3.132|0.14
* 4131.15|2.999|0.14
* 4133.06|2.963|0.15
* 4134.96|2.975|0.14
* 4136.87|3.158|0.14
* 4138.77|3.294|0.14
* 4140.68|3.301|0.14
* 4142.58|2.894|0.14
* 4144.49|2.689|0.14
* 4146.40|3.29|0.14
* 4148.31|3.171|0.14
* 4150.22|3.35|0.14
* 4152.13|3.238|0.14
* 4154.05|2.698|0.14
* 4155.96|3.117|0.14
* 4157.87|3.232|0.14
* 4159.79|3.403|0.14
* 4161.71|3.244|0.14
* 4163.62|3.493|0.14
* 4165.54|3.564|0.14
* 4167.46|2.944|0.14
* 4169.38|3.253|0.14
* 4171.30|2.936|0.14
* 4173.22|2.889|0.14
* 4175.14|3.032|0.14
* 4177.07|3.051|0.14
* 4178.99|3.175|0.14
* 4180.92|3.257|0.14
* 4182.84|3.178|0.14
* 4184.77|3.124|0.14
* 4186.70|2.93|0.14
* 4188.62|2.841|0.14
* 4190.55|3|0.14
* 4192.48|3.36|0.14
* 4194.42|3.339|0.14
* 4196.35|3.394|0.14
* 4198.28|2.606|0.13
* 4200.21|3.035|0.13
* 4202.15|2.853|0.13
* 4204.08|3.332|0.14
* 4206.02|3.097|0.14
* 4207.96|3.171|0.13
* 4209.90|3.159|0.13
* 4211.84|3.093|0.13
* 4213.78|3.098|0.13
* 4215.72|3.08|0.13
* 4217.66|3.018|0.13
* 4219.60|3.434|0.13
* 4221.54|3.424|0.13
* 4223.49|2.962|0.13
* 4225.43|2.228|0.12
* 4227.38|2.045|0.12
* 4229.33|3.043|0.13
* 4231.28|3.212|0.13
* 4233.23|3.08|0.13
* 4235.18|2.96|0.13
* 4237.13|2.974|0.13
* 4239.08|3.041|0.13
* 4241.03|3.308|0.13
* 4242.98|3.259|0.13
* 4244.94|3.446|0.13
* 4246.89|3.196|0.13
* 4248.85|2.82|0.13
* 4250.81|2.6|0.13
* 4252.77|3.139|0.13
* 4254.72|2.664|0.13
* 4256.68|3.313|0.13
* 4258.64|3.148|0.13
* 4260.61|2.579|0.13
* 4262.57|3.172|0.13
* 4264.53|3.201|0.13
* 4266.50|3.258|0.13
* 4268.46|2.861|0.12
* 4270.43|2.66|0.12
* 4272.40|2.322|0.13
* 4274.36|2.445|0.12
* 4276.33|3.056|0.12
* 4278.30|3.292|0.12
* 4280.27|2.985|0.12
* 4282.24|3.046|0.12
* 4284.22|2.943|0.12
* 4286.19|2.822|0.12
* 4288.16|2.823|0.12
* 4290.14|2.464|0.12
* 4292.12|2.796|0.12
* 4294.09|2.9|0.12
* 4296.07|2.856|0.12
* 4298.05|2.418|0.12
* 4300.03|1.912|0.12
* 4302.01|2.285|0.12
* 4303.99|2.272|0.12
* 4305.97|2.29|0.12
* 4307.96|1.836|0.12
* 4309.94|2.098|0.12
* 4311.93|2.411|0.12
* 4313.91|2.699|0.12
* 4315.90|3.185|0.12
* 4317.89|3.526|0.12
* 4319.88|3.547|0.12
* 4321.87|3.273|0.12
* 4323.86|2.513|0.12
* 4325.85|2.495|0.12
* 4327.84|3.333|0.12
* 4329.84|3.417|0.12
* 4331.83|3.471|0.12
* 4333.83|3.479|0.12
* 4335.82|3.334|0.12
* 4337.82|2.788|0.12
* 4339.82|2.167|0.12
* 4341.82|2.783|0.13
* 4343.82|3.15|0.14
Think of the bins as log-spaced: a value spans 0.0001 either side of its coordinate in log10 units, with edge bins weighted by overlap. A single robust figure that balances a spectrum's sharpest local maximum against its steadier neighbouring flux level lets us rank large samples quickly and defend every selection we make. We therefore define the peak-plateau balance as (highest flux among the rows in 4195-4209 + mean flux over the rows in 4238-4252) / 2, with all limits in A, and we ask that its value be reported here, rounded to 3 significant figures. 3.24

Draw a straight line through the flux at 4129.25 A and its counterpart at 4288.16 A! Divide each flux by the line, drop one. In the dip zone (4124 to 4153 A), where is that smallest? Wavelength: 4144.49 A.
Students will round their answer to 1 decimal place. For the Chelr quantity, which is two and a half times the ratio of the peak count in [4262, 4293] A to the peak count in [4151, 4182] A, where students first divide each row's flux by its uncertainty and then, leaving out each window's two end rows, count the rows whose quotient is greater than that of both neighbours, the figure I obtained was 3.3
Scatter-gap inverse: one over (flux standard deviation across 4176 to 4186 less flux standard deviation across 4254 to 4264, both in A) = -4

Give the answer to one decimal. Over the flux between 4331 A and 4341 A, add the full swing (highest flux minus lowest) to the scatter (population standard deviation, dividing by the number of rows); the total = 1.8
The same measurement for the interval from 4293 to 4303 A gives 1.4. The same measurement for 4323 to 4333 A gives 1.4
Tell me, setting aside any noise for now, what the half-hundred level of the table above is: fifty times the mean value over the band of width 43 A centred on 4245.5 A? 149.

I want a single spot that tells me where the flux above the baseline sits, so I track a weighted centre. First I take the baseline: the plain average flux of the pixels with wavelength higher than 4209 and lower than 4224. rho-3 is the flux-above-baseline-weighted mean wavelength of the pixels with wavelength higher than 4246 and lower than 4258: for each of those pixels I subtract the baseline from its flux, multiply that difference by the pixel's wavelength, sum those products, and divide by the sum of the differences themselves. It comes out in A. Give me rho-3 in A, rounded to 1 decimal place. 4251.3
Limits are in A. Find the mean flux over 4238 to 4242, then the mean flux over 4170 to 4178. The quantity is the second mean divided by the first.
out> 0.94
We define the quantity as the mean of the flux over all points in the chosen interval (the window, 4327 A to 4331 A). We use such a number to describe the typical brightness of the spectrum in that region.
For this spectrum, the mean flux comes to 3.38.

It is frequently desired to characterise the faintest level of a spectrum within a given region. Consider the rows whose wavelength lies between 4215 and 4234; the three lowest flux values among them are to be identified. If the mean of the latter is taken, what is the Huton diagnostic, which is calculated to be 2.41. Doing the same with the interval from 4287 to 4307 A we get 2.16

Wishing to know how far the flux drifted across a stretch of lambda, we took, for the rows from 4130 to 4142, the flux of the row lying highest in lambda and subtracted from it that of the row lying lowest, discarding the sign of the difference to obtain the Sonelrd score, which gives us 0.30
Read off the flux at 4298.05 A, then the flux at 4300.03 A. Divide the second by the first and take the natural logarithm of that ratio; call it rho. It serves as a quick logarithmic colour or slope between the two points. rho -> -0.23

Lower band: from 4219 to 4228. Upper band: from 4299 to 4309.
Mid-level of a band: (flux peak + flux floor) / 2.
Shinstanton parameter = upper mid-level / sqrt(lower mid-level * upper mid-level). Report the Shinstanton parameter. 0.87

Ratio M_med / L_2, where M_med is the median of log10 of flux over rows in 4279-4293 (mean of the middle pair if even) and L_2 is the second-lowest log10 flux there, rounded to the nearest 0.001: 1.009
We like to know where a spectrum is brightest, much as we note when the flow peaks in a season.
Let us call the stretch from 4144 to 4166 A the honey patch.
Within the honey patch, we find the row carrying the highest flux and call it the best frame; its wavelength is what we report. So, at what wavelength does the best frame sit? 4165.54 A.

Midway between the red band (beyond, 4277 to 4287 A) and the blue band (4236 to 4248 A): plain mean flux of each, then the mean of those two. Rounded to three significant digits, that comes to 3.11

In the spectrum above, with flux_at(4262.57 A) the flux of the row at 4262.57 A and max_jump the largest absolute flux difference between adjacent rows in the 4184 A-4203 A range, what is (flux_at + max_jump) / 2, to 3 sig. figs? 1.98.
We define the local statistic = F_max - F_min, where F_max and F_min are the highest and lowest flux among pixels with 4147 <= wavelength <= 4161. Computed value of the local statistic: 0.7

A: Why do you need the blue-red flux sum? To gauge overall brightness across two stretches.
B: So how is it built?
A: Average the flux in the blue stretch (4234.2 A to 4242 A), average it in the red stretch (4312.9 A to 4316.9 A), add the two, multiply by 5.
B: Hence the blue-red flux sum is 30.1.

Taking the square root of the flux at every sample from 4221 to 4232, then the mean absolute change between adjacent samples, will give 0.16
